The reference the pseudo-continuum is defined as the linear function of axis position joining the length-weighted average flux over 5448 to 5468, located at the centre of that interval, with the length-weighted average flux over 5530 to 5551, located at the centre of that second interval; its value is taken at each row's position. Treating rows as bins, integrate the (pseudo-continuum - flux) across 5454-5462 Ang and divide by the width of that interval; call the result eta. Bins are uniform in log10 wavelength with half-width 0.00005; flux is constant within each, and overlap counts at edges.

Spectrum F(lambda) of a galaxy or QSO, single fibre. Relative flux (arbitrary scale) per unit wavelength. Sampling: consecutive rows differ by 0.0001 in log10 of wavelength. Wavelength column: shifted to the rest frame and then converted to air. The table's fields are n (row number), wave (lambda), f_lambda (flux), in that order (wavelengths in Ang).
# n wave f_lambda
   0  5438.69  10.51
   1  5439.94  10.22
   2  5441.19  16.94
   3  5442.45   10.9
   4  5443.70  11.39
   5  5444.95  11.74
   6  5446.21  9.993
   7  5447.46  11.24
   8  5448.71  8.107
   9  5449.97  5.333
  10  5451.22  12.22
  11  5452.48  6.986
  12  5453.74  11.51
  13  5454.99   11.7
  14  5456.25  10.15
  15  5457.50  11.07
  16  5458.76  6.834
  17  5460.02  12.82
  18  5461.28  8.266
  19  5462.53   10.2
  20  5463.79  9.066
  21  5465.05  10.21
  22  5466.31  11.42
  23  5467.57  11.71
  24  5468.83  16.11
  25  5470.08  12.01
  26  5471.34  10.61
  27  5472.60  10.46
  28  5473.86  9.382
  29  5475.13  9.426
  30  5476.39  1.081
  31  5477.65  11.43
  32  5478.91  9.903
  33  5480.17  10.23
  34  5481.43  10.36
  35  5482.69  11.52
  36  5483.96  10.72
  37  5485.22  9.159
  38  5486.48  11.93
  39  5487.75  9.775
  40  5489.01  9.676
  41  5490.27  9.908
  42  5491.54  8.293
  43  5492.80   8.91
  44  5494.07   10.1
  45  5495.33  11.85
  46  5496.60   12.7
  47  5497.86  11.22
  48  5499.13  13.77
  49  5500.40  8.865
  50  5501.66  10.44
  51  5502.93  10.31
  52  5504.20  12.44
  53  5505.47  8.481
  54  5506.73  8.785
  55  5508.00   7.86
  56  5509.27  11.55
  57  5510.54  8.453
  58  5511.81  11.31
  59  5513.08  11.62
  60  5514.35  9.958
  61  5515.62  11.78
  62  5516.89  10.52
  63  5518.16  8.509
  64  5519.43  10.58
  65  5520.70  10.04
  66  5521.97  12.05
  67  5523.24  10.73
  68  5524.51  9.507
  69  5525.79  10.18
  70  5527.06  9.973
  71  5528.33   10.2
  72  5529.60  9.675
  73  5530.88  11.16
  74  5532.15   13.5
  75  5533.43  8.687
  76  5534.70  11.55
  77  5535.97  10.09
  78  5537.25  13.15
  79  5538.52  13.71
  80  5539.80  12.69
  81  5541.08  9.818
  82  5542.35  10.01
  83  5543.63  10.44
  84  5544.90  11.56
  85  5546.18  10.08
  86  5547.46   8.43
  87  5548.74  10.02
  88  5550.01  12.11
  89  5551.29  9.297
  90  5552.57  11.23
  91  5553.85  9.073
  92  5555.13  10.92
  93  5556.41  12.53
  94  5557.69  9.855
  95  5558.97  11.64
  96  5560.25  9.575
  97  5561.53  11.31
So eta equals -0.4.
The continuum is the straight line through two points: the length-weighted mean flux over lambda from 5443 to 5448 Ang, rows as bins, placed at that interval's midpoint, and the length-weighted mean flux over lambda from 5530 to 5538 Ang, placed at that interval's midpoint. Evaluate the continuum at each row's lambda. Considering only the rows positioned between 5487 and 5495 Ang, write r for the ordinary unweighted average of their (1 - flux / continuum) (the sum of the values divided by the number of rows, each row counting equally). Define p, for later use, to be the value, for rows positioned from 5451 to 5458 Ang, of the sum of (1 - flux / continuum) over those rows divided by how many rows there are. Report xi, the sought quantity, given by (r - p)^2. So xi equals 0.013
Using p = 0.05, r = 0.158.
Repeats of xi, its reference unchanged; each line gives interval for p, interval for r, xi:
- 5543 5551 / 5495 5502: 0.011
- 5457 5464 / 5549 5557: 0.007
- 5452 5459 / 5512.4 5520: 0.003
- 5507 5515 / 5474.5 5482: 0.014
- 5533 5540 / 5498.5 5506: 0.005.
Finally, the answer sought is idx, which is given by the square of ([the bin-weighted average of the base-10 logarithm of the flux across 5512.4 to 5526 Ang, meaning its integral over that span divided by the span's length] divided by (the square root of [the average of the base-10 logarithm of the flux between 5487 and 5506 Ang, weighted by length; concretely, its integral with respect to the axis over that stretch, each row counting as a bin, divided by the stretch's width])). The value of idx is 1.02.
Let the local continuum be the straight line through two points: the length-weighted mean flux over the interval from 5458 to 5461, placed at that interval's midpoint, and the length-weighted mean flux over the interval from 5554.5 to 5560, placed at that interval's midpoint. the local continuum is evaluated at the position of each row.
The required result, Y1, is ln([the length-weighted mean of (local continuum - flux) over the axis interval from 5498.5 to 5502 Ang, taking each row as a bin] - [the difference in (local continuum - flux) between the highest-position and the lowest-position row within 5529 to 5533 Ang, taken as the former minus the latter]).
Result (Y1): 1.09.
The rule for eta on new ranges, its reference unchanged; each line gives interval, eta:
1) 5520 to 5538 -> 0.1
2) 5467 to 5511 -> 0.0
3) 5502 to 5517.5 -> 0.3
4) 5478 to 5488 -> -0.3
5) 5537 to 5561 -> 0.3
